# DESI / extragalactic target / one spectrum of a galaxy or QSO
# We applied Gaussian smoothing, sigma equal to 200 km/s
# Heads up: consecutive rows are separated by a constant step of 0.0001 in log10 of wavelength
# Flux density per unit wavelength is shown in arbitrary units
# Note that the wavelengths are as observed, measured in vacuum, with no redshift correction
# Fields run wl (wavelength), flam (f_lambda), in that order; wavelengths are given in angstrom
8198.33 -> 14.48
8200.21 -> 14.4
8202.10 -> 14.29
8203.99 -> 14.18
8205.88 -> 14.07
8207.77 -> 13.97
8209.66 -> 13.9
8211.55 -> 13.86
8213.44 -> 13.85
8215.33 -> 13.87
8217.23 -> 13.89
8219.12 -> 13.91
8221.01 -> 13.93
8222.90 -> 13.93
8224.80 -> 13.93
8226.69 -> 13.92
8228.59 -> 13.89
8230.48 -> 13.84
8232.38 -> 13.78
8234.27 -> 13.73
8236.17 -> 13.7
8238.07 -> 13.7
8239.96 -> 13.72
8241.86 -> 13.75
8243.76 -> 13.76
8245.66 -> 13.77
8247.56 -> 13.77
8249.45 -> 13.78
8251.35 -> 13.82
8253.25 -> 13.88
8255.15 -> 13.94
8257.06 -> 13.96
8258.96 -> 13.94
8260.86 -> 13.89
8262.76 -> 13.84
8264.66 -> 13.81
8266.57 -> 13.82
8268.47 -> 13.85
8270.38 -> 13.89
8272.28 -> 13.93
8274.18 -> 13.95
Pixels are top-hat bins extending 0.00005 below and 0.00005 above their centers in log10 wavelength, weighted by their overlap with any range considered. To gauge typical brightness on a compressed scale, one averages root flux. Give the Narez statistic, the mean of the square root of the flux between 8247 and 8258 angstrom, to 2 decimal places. 3.72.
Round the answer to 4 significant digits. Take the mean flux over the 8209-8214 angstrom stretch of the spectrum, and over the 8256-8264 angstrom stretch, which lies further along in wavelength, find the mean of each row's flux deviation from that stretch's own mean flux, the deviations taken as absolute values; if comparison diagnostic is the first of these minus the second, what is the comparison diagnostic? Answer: 13.83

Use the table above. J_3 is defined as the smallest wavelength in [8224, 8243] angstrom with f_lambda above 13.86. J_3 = 8224.80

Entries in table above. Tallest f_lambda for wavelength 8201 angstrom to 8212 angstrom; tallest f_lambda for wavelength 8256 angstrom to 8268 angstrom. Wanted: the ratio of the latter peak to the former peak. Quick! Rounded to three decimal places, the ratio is 0.977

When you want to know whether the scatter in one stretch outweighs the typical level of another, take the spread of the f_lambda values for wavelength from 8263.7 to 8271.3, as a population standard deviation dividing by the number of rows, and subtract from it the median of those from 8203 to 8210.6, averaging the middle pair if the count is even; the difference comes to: -13.99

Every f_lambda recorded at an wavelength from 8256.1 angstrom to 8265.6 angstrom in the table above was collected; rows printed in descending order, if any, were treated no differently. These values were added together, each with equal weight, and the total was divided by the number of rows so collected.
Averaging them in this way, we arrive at 13.9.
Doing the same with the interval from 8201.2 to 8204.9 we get 14.2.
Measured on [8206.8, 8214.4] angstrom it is 13.9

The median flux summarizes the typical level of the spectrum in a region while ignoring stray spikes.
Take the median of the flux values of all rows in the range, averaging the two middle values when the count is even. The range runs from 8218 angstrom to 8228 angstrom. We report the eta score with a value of 13.9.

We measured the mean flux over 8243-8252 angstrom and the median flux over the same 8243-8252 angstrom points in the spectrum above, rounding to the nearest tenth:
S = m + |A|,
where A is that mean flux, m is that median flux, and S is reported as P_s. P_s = 27.6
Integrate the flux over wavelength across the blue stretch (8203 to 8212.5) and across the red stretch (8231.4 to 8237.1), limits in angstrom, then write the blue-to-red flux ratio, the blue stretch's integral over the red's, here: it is 1.7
